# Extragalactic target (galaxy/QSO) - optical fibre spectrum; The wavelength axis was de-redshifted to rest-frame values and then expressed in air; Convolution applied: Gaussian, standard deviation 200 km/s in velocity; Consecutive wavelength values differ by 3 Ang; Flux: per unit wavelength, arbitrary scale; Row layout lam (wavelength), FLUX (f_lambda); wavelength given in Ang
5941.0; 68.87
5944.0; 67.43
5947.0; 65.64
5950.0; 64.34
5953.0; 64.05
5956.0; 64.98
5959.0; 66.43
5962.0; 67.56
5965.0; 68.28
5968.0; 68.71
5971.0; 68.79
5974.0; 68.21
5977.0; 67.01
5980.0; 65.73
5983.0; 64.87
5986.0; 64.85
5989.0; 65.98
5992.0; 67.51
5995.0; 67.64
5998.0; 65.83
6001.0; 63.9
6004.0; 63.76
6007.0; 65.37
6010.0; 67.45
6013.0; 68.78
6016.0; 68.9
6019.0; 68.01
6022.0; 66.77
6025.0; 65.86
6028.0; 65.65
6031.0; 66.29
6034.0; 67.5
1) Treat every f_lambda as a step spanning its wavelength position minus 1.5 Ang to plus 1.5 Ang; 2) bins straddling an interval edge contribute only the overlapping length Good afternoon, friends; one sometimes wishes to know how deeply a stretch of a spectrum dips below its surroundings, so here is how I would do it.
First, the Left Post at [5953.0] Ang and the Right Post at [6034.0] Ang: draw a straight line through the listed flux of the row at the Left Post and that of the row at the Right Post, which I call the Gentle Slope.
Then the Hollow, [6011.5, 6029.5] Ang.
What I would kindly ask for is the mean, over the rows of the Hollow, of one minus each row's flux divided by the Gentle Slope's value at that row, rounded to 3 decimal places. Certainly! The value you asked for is -0.006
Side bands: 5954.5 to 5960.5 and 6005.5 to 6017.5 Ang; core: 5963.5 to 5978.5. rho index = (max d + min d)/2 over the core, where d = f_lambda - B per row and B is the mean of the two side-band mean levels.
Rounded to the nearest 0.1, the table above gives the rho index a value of 1.2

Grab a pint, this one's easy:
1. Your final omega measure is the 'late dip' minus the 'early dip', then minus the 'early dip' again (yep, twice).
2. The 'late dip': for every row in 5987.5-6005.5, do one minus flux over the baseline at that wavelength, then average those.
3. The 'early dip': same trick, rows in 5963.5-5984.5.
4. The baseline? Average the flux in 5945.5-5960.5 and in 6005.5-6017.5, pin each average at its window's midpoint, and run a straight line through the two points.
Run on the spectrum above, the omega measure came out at 0.060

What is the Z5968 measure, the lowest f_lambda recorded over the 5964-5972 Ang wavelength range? 68.28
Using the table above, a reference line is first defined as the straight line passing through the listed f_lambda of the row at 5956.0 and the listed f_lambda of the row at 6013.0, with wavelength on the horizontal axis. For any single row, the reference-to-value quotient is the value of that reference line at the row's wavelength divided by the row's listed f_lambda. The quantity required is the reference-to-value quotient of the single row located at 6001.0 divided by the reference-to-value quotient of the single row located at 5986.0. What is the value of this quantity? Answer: 1.03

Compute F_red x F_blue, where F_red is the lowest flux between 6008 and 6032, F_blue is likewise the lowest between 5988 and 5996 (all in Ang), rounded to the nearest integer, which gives 4332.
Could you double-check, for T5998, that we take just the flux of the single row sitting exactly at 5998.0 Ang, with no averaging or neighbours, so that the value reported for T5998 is 65.83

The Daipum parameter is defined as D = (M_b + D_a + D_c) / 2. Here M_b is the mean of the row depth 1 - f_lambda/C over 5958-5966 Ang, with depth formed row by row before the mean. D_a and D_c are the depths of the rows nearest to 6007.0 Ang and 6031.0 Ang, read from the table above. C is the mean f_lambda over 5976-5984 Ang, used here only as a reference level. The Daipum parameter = -0.011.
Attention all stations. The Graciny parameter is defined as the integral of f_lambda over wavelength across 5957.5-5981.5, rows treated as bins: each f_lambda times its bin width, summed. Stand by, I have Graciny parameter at 1622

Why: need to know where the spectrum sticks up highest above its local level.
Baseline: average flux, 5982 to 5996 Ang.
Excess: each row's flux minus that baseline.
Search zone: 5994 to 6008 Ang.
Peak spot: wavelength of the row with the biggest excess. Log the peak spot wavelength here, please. 5995.0 Ang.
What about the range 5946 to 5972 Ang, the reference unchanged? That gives 5971.0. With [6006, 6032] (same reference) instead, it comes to 6016.0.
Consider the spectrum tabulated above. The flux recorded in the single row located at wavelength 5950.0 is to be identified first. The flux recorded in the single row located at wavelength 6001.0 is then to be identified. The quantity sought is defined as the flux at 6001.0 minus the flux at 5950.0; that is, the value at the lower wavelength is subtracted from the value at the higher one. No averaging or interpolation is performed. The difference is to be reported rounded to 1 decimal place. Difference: -0.4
